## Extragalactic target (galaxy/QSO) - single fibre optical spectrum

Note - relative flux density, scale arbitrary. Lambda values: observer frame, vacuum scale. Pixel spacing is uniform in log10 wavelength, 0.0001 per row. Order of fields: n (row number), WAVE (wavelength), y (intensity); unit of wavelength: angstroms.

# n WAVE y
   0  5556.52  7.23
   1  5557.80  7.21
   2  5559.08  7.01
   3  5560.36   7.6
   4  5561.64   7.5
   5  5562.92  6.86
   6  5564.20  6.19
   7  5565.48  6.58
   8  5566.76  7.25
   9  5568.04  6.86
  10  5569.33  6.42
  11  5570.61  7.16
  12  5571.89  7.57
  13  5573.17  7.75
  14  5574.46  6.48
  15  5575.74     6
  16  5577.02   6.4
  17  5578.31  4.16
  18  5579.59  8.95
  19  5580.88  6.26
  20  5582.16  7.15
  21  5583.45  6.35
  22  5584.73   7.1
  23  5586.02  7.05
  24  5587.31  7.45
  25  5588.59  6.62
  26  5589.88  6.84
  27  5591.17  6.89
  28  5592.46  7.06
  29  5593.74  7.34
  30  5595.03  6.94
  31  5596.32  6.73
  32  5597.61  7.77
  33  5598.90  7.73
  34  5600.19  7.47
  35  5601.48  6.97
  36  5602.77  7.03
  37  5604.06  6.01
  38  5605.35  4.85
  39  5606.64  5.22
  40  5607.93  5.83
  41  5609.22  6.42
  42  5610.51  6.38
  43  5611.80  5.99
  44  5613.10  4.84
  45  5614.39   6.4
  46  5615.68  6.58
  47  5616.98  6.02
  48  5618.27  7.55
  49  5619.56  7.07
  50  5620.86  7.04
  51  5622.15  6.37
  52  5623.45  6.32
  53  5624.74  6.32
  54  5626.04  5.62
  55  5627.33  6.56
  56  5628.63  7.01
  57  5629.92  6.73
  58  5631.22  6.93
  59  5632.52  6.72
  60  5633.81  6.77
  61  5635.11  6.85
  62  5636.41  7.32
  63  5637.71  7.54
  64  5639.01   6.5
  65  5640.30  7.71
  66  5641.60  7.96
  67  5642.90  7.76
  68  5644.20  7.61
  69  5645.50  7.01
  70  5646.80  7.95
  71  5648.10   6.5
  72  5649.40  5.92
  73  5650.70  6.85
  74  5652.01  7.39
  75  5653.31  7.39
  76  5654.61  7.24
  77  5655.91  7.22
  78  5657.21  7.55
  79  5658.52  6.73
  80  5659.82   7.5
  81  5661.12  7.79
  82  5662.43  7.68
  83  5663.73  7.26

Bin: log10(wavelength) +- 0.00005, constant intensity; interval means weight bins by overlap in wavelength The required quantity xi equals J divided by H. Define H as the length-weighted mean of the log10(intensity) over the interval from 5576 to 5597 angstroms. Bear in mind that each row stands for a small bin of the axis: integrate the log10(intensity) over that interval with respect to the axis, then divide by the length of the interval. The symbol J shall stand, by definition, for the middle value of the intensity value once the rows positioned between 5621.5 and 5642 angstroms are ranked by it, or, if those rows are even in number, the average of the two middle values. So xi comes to 8.1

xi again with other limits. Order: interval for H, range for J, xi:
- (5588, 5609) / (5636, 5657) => 8.9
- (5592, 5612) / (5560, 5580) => 8.4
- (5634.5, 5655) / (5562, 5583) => 7.8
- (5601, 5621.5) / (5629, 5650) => 8.8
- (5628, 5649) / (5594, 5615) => 7.5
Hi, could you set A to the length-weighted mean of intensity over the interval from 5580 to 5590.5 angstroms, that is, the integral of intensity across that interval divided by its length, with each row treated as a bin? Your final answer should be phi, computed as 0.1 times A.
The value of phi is 0.690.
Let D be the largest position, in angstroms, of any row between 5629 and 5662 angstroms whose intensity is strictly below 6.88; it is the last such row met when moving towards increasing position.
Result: 5658.52 angstroms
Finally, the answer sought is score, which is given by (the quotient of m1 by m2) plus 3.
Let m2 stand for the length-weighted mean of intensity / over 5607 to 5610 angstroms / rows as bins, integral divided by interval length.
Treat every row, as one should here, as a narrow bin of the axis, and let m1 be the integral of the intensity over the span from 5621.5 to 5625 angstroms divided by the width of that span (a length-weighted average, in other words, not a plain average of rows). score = 4.05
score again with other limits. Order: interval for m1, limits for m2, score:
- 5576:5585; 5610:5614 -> 4.14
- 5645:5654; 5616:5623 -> 4.03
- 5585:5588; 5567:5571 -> 4.06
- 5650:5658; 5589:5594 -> 4.04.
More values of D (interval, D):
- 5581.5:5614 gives 5613.10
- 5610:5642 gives 5639.01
